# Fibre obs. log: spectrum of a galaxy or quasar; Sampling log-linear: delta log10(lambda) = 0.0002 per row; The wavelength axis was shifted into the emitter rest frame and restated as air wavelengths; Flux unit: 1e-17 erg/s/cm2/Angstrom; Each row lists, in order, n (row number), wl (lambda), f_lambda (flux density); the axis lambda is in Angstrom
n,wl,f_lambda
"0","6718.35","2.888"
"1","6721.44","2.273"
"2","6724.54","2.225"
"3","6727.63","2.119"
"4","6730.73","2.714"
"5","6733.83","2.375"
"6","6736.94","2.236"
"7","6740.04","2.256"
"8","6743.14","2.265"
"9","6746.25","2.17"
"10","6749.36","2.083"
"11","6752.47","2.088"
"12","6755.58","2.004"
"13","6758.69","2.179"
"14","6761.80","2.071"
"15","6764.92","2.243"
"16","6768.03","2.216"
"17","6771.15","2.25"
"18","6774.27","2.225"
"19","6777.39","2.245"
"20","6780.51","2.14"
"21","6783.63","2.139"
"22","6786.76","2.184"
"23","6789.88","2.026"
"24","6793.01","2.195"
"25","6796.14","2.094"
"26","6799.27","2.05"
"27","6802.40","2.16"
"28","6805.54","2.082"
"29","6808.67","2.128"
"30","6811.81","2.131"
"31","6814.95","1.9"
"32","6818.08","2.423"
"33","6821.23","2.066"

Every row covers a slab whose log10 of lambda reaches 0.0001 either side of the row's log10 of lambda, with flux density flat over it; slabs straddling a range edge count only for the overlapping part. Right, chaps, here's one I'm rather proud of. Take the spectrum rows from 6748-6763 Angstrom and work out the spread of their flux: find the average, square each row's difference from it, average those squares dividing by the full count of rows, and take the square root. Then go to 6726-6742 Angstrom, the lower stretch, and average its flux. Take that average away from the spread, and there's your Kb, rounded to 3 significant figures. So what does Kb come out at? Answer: -2.28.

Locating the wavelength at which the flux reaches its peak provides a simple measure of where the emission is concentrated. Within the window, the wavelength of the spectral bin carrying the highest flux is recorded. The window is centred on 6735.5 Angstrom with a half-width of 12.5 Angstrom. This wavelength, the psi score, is 6730.73 Angstrom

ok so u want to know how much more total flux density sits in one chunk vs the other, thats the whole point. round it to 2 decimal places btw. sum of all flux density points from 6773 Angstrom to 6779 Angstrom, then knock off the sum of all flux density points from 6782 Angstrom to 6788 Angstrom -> 0.15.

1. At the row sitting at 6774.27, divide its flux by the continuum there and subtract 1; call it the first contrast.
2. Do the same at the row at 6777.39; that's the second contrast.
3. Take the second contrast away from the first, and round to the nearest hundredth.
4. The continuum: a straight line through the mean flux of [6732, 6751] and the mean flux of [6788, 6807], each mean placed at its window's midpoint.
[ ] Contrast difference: -0.01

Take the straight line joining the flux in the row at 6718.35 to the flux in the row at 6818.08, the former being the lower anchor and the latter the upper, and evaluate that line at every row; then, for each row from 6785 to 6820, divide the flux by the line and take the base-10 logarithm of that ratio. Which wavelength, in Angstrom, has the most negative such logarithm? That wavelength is 6814.95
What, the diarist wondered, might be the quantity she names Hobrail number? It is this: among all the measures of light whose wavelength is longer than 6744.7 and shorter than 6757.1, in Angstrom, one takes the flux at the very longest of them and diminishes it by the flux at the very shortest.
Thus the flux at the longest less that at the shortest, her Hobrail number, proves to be -0.17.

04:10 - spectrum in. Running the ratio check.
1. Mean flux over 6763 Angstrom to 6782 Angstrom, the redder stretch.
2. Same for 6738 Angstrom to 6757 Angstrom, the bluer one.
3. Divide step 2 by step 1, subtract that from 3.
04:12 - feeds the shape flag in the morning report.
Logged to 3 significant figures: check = 2.03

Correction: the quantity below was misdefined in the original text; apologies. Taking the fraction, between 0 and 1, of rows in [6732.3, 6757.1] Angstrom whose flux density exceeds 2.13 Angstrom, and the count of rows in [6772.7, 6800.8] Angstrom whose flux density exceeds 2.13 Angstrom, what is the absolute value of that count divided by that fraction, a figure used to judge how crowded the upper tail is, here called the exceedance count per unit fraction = 9.6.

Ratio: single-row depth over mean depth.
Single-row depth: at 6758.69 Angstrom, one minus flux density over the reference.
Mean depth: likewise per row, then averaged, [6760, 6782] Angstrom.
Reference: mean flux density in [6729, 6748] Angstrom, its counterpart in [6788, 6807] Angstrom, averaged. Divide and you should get 2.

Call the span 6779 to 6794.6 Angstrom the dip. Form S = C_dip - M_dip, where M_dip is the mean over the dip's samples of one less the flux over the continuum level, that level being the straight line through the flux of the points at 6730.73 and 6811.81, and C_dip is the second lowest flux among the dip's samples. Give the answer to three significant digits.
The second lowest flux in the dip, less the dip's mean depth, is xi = 2.06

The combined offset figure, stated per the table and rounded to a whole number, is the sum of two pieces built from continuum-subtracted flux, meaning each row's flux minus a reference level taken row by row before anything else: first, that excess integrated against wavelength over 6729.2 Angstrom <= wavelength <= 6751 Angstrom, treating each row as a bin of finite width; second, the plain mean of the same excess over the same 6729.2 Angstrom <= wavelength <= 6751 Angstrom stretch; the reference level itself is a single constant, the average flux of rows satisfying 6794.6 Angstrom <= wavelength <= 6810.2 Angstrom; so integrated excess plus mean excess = 4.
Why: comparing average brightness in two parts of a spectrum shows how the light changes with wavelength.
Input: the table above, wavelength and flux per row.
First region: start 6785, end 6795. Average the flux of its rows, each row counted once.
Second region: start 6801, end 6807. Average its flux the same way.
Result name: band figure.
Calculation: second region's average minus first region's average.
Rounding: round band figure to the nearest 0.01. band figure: -0.01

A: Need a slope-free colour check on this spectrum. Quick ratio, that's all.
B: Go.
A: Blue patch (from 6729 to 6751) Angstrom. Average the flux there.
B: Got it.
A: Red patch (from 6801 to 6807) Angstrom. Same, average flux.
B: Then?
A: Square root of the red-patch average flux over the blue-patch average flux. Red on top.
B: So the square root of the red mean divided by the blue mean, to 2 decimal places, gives 0.96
